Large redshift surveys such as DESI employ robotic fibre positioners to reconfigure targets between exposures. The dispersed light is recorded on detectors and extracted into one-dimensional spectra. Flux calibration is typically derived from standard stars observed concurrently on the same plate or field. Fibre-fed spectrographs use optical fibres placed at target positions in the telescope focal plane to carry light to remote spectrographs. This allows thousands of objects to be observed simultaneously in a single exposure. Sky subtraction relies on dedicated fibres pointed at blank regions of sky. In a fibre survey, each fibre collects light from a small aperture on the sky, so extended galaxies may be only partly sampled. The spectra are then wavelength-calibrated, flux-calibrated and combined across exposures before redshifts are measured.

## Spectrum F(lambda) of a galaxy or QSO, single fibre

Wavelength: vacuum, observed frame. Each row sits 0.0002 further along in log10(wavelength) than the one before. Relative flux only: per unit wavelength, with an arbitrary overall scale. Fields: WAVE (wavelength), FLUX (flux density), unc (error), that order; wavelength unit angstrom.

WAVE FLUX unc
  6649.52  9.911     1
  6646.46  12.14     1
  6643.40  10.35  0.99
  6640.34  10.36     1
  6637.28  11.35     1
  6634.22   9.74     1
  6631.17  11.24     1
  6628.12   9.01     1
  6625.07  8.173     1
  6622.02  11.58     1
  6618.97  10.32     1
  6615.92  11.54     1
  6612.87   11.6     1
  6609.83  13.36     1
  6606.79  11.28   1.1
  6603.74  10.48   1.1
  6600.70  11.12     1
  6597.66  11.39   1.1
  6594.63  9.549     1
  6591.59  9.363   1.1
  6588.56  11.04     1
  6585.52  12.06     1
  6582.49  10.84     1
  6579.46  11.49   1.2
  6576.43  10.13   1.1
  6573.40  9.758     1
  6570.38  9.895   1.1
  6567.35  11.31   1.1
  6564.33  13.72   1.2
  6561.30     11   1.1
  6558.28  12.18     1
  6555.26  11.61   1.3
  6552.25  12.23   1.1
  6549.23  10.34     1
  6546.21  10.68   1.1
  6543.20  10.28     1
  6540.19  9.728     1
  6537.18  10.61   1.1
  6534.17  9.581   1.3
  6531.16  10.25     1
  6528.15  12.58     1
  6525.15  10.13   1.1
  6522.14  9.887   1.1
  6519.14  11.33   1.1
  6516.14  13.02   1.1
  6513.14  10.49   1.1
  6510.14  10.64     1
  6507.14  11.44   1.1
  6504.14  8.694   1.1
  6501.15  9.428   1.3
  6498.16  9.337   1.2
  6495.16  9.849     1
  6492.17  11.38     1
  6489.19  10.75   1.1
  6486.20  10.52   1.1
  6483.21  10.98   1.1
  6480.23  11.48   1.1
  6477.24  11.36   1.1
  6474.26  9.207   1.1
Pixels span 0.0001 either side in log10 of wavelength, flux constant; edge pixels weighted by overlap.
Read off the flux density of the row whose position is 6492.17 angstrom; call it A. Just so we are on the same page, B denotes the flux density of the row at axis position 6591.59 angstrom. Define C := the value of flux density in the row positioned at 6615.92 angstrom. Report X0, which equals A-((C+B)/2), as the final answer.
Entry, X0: 0.93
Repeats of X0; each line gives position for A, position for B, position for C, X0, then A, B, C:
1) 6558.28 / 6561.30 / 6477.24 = 1.00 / 12.18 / 11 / 11.36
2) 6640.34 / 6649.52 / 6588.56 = -0.12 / 10.36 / 9.911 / 11.04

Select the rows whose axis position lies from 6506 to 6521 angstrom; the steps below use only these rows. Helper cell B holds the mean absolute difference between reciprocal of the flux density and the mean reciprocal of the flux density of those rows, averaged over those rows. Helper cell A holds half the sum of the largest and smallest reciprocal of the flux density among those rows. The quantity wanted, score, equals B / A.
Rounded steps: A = 0.086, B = 0.005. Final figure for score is 0.059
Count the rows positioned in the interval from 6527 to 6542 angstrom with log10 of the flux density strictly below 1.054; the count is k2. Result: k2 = 4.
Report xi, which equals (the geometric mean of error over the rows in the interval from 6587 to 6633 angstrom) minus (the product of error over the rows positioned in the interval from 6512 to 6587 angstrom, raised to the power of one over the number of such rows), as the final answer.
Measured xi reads -0.06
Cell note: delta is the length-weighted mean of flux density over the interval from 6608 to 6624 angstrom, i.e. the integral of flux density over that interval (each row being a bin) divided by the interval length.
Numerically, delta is 11.6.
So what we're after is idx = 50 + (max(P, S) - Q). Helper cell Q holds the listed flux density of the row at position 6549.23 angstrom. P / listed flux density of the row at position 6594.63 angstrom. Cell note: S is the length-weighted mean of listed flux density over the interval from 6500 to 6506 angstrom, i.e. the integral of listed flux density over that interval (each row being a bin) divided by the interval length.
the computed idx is 49.2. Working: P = 9.549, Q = 10.34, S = 9.2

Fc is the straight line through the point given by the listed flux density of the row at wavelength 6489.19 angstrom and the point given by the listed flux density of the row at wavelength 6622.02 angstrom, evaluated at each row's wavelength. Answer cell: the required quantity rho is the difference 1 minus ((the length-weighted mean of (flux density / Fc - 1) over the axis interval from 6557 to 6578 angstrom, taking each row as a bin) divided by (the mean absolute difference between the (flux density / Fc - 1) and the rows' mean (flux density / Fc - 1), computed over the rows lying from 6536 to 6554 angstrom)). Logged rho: 1.2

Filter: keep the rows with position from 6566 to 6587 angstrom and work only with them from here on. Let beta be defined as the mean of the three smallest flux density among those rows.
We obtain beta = 9.9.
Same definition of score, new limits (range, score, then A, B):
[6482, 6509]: 0.081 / 0.101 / 0.008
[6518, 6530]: 0.089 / 0.090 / 0.008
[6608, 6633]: 0.121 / 0.099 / 0.012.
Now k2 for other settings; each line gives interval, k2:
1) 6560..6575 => 4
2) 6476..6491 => 3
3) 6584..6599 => 3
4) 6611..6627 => 2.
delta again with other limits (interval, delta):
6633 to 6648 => 10.8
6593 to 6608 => 10.7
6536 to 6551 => 10.4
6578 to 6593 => 11.0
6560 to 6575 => 11.1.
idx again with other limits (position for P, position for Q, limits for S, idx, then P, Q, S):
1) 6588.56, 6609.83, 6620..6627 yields 47.7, 11.04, 13.36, 9.9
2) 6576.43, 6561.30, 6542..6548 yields 49.5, 10.13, 11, 10.5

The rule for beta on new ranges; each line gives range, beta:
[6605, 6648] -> 9.0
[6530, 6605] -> 9.5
